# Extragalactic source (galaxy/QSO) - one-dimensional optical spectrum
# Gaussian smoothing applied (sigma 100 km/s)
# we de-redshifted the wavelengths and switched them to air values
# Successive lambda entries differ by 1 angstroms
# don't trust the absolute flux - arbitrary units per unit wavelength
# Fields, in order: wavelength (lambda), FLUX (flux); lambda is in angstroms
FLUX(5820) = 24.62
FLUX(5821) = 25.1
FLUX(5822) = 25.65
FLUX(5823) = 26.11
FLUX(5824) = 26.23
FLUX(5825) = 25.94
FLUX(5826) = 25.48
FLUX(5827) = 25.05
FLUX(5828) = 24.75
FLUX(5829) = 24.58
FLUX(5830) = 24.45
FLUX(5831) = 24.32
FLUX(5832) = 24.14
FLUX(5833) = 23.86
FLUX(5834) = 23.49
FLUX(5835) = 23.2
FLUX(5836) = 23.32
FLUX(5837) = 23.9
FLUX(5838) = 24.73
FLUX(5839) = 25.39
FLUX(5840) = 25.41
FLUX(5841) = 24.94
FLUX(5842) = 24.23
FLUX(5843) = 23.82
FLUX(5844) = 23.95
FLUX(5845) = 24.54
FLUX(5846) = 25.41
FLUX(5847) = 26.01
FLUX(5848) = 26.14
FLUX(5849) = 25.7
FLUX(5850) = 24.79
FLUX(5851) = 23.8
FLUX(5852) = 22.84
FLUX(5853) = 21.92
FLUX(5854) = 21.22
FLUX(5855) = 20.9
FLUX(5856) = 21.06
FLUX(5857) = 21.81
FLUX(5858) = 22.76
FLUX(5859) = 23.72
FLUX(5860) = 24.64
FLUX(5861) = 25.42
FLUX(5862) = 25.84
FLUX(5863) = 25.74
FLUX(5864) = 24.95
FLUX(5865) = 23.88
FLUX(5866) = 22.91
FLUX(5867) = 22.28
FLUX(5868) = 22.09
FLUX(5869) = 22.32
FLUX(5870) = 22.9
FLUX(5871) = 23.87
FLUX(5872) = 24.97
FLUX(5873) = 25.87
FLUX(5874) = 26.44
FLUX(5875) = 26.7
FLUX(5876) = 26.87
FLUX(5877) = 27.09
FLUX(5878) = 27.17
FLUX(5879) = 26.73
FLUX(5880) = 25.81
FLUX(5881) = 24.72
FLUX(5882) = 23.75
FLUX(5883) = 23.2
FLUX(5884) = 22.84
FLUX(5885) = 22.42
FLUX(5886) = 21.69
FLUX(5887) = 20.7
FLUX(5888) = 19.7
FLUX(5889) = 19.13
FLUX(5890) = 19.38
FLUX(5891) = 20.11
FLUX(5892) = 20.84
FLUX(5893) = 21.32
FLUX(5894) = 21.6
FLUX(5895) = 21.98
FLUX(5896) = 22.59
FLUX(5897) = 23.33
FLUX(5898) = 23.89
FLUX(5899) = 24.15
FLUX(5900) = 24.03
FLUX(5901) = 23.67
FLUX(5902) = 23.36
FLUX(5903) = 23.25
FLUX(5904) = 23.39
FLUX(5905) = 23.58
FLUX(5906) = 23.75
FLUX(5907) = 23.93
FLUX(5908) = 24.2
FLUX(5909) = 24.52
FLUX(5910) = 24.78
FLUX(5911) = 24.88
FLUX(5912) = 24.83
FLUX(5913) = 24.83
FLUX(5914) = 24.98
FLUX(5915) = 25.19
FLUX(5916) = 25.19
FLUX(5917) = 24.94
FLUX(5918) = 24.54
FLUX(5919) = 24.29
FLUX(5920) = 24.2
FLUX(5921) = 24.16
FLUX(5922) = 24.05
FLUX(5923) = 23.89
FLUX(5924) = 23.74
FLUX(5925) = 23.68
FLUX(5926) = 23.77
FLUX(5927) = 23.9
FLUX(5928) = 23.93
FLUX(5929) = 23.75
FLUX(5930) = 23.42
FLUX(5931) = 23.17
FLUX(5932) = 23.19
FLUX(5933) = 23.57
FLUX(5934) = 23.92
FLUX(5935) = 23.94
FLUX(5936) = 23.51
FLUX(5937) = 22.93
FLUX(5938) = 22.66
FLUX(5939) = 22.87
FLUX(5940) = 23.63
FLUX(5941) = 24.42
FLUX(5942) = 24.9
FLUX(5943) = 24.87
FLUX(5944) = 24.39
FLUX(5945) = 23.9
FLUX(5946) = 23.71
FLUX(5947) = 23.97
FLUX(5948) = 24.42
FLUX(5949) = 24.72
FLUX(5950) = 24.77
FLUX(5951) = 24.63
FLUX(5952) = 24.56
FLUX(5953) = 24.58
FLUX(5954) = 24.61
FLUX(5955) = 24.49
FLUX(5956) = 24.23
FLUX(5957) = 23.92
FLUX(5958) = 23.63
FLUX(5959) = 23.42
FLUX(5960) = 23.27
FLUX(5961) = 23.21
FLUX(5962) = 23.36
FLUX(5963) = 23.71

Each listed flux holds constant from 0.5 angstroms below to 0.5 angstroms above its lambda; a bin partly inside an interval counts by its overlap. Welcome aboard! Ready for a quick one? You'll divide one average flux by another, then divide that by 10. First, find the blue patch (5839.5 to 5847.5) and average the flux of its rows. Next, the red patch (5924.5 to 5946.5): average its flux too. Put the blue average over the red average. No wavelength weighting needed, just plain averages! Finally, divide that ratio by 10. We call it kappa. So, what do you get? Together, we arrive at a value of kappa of 0.104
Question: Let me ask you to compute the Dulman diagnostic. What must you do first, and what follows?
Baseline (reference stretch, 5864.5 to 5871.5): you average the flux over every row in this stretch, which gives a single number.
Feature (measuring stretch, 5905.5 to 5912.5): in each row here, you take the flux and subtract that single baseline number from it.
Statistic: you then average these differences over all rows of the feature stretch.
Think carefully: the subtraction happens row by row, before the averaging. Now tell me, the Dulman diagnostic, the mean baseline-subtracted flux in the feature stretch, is 1.5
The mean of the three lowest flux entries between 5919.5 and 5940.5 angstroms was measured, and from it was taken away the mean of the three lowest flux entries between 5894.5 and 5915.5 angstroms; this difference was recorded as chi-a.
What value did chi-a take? 0.2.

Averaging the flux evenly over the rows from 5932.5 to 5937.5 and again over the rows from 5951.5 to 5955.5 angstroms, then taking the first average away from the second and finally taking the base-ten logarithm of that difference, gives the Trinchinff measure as 0.0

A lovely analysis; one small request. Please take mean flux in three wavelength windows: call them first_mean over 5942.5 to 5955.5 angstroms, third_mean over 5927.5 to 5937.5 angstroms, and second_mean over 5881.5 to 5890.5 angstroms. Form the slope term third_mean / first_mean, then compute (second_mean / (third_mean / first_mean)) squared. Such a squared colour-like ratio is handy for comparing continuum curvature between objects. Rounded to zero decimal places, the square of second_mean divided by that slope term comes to 495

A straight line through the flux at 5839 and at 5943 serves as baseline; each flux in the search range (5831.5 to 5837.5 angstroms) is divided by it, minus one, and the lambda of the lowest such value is 5835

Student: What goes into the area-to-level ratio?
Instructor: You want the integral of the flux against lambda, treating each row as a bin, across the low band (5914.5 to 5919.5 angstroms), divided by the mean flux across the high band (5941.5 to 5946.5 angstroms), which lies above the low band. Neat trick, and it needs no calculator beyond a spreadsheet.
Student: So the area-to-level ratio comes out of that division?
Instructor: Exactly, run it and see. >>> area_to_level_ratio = 5.10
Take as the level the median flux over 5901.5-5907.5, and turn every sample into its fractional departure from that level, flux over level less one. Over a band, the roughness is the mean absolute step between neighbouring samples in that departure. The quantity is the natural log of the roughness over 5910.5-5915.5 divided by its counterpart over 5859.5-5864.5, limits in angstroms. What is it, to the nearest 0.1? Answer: -1.6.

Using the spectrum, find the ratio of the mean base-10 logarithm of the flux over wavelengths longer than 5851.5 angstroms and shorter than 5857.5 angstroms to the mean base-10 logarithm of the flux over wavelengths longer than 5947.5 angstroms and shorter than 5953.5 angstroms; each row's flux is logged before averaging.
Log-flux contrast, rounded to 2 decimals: 0.96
